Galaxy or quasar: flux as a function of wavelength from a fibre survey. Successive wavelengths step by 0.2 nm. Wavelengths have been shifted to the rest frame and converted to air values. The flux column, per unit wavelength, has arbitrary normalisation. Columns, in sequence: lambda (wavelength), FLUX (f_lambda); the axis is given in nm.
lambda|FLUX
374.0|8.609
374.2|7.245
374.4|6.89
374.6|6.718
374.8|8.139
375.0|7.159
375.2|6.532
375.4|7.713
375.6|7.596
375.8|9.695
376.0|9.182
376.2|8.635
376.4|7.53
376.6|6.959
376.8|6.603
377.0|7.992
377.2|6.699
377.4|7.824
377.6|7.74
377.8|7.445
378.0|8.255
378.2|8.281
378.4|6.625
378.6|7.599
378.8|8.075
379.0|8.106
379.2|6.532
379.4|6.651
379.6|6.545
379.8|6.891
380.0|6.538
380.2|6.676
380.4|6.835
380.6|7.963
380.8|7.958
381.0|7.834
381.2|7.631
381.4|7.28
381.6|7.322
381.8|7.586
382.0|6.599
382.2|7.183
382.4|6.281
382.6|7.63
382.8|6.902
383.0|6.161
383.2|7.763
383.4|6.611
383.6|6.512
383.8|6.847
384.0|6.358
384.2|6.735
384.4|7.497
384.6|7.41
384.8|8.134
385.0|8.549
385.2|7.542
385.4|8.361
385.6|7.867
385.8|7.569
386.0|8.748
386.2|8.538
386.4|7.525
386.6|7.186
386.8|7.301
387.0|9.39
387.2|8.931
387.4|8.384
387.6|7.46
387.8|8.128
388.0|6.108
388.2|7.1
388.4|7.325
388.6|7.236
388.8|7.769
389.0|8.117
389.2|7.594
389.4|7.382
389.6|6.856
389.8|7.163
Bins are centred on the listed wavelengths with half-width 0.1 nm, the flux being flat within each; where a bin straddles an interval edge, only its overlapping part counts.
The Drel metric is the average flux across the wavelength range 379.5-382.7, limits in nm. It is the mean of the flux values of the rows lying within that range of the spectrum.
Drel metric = 7.17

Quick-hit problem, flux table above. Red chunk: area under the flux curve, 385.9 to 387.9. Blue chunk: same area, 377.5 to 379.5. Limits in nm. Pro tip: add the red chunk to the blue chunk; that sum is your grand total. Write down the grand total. 31.4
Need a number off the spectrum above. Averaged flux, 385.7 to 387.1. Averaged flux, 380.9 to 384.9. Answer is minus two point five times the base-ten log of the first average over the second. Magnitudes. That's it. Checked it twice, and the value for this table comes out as -0.13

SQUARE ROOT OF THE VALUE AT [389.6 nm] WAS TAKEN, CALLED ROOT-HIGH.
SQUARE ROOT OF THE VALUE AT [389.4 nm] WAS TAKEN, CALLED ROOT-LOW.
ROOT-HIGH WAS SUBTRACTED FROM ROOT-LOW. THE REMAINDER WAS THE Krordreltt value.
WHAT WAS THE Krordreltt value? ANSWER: 0.10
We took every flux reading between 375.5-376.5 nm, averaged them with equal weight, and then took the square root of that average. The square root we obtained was 2.92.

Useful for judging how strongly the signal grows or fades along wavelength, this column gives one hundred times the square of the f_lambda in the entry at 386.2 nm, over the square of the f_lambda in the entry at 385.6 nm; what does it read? 118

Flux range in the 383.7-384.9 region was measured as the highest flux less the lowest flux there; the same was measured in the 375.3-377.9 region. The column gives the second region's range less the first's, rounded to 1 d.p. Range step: 1.3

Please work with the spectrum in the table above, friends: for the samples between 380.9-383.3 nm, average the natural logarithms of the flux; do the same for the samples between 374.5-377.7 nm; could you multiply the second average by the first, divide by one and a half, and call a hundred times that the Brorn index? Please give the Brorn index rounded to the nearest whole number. 266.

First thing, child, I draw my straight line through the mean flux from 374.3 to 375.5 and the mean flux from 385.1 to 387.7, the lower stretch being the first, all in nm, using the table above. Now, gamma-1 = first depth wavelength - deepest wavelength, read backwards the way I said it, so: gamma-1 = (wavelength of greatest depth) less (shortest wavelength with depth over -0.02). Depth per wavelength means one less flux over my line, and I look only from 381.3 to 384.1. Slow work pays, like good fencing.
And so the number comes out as 1.60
